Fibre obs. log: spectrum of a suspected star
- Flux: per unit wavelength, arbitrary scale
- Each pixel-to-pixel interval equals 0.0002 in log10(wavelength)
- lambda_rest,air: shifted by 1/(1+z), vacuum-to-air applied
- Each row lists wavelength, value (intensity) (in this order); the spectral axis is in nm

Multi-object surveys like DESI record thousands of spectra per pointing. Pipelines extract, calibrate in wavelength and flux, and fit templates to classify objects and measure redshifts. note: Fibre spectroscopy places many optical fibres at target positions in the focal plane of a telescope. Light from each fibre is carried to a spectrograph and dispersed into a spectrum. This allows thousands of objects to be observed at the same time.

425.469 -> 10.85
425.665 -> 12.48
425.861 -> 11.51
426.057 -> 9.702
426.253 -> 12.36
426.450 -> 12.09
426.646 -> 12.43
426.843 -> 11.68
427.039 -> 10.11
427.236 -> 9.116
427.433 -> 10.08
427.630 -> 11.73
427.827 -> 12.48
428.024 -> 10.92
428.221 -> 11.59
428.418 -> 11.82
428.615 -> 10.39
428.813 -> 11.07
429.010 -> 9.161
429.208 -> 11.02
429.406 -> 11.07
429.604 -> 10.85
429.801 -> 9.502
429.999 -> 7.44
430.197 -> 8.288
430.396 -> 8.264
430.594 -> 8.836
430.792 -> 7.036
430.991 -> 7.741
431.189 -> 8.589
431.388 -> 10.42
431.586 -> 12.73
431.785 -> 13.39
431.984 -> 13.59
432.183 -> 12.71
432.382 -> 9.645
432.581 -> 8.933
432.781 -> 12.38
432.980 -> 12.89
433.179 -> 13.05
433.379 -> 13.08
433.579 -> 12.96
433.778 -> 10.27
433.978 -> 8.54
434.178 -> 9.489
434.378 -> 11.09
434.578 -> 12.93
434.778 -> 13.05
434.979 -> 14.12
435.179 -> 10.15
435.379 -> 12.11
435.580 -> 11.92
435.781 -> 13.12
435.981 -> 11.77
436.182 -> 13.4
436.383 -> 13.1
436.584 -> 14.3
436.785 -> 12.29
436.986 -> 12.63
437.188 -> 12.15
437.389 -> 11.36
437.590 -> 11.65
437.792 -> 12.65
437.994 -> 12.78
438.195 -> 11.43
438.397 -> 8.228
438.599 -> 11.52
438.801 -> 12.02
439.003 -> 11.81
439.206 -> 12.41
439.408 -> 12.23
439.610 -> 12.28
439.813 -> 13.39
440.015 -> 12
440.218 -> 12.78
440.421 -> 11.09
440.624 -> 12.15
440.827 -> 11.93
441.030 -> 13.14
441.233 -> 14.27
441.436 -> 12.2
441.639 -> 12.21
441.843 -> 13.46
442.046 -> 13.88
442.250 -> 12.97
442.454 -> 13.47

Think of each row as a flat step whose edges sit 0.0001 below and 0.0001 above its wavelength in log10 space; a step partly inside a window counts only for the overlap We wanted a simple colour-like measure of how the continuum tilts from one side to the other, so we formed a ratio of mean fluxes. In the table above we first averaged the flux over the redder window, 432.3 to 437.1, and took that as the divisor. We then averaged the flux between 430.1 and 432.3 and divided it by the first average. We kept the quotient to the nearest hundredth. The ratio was 0.85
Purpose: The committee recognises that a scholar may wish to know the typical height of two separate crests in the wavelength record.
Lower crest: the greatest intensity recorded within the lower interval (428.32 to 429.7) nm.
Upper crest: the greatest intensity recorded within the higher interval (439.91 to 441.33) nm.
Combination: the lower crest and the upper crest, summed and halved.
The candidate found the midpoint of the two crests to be 13.0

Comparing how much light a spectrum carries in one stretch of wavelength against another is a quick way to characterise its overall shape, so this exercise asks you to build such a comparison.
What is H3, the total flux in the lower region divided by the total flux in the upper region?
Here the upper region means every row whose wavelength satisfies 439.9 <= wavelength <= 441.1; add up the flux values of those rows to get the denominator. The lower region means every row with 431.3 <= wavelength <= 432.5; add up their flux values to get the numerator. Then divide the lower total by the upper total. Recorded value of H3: 0.99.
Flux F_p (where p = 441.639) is 12.21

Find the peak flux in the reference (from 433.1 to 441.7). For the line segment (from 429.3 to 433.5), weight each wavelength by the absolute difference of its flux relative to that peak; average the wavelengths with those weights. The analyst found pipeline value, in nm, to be 430.98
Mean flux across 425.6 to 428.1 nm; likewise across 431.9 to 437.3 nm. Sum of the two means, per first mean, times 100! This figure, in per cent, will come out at 207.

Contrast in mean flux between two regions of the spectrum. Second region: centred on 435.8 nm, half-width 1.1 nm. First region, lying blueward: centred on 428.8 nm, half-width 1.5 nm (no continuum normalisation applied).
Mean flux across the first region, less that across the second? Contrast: -2.2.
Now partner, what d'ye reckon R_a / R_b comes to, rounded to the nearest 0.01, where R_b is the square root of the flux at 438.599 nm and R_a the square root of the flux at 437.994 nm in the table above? 1.05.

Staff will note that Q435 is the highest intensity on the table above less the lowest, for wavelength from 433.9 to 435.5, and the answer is 5.6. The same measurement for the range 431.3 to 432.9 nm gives 4.7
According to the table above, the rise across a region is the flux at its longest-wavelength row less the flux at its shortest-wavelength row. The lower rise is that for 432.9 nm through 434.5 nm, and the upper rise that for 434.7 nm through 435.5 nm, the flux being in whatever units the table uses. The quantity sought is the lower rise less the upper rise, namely -1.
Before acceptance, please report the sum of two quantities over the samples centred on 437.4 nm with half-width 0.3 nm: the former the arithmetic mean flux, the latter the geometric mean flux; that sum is 23.4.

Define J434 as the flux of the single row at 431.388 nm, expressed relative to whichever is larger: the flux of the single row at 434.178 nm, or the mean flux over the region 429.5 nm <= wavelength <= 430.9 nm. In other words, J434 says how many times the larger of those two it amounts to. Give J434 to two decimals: 1.10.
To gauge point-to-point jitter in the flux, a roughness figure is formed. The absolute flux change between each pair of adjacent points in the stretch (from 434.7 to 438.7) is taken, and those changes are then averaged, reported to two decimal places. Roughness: 1.36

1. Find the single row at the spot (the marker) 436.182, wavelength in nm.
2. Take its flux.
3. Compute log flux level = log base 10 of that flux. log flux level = 1.13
